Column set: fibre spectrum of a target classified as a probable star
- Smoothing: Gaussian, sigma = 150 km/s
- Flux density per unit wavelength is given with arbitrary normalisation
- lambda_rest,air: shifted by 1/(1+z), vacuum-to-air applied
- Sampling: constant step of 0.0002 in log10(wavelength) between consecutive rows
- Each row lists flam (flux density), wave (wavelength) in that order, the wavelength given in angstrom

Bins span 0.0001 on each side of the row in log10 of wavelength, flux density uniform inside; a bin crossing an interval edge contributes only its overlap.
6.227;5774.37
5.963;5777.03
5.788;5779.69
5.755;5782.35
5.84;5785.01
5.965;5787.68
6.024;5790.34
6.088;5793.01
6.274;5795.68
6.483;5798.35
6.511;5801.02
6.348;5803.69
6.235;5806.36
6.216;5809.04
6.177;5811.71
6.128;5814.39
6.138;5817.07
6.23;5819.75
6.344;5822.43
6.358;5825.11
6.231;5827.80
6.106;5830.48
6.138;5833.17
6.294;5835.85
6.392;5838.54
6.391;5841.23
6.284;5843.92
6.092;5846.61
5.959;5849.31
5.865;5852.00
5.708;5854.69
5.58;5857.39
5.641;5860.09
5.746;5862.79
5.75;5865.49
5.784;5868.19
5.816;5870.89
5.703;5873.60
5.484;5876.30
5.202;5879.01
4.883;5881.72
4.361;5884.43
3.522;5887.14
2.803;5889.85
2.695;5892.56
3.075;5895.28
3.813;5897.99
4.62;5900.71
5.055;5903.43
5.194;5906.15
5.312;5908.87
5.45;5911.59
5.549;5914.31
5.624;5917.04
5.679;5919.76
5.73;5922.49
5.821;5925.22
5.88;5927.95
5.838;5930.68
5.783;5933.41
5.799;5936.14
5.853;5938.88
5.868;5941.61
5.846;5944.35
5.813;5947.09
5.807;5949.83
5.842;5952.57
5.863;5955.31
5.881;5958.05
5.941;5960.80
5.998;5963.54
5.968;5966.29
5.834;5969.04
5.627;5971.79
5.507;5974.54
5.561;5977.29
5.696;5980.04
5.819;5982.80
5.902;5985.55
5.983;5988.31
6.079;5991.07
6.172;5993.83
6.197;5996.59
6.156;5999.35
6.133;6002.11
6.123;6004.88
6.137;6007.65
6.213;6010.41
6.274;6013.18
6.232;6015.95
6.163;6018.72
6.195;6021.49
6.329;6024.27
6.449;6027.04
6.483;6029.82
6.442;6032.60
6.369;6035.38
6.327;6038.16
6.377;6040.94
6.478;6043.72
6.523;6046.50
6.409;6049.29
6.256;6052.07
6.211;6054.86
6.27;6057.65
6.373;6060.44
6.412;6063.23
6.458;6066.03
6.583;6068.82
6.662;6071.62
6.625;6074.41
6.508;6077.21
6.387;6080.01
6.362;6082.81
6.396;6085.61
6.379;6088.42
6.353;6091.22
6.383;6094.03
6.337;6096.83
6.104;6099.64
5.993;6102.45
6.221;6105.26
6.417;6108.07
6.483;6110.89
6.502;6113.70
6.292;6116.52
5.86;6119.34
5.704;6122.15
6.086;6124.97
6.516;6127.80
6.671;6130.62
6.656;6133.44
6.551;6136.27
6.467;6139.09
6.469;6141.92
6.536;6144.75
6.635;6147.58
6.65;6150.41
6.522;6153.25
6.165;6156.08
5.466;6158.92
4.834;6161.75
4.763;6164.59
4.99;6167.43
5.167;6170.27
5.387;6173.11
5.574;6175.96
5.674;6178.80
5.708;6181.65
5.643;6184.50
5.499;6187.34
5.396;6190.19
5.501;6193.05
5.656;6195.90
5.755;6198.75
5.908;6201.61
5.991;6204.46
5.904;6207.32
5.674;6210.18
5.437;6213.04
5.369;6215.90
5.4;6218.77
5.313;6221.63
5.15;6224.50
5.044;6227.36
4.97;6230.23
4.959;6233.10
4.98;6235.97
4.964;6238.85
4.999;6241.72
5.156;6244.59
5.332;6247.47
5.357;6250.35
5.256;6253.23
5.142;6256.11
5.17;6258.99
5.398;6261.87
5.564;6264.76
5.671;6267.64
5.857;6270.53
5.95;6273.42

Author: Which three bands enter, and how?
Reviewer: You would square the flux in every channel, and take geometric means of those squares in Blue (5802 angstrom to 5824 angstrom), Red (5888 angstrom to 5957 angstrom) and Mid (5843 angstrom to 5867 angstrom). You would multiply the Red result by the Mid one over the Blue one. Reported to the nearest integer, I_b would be 23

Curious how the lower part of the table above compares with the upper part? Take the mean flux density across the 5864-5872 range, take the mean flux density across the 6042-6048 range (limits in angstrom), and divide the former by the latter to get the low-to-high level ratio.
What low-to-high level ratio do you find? 0.89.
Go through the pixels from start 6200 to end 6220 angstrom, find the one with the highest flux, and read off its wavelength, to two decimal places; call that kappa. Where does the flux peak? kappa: 6204.46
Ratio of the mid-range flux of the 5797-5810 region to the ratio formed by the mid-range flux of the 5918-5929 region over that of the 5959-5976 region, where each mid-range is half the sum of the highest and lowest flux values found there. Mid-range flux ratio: 6.3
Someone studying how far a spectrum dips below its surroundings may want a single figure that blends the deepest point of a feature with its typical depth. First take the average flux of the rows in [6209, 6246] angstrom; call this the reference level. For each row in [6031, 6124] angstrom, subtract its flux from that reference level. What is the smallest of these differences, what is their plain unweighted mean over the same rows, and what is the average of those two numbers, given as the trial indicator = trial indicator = -1.3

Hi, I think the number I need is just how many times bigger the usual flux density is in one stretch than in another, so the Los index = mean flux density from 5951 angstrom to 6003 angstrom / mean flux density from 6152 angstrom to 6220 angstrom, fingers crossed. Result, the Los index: 1.1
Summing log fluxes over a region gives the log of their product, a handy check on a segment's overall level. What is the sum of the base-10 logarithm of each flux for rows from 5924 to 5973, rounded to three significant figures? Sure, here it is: 13.8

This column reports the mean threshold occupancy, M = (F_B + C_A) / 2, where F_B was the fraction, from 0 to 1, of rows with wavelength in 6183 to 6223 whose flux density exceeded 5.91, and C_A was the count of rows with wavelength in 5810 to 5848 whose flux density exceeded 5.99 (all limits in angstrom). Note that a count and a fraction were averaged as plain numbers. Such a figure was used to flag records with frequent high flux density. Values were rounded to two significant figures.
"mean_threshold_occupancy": 7.0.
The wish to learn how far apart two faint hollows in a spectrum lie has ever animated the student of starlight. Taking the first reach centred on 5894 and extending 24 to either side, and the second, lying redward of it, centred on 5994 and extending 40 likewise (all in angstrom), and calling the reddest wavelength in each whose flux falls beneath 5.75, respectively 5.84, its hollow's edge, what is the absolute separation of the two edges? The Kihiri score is 65.8 angstrom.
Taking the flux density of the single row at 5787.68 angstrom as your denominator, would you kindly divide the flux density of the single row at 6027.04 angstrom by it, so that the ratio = 1.08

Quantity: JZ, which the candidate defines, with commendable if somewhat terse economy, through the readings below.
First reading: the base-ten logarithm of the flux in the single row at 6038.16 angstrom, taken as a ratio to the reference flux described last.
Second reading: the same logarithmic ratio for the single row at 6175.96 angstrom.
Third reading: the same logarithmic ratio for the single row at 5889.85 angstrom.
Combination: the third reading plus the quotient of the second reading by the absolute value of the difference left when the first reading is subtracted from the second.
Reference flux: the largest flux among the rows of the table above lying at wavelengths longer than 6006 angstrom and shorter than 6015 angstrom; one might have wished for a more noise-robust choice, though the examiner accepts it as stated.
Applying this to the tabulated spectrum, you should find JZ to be -1.3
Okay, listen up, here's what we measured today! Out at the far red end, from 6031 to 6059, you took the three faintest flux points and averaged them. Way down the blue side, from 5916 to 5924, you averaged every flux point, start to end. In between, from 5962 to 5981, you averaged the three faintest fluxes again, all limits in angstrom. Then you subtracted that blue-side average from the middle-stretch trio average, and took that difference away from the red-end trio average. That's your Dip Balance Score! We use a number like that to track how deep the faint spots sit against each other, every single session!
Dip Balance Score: 6.36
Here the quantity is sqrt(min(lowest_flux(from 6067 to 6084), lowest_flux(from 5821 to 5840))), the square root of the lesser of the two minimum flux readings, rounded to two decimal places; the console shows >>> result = 2.47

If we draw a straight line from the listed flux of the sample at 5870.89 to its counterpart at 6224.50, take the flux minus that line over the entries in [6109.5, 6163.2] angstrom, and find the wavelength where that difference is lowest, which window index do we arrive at 6161.75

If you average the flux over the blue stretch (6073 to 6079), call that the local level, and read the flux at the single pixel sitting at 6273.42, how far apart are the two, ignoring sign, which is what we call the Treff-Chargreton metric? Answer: 0.6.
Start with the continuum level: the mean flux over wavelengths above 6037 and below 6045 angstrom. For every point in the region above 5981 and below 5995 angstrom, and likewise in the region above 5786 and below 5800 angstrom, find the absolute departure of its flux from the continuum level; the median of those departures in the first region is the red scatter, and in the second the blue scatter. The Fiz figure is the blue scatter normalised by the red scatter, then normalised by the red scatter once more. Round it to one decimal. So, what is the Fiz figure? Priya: 1.8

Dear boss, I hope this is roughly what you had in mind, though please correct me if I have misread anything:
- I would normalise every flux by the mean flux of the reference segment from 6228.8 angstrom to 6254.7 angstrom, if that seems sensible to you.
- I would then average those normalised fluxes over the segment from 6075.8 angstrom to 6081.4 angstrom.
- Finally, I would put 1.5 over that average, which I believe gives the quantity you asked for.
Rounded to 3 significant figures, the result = 1.19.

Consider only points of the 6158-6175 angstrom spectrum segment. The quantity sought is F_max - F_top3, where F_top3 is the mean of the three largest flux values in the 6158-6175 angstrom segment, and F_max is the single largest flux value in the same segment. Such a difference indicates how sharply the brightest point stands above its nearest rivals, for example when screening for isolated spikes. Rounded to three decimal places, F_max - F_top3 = 0.126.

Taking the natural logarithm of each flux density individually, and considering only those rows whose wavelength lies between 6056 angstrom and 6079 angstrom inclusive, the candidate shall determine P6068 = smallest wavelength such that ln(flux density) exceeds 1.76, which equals 6057.65 angstrom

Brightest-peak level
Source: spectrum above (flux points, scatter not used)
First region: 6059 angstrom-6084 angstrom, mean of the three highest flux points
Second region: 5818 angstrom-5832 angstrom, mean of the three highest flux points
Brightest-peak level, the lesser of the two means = 6.3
